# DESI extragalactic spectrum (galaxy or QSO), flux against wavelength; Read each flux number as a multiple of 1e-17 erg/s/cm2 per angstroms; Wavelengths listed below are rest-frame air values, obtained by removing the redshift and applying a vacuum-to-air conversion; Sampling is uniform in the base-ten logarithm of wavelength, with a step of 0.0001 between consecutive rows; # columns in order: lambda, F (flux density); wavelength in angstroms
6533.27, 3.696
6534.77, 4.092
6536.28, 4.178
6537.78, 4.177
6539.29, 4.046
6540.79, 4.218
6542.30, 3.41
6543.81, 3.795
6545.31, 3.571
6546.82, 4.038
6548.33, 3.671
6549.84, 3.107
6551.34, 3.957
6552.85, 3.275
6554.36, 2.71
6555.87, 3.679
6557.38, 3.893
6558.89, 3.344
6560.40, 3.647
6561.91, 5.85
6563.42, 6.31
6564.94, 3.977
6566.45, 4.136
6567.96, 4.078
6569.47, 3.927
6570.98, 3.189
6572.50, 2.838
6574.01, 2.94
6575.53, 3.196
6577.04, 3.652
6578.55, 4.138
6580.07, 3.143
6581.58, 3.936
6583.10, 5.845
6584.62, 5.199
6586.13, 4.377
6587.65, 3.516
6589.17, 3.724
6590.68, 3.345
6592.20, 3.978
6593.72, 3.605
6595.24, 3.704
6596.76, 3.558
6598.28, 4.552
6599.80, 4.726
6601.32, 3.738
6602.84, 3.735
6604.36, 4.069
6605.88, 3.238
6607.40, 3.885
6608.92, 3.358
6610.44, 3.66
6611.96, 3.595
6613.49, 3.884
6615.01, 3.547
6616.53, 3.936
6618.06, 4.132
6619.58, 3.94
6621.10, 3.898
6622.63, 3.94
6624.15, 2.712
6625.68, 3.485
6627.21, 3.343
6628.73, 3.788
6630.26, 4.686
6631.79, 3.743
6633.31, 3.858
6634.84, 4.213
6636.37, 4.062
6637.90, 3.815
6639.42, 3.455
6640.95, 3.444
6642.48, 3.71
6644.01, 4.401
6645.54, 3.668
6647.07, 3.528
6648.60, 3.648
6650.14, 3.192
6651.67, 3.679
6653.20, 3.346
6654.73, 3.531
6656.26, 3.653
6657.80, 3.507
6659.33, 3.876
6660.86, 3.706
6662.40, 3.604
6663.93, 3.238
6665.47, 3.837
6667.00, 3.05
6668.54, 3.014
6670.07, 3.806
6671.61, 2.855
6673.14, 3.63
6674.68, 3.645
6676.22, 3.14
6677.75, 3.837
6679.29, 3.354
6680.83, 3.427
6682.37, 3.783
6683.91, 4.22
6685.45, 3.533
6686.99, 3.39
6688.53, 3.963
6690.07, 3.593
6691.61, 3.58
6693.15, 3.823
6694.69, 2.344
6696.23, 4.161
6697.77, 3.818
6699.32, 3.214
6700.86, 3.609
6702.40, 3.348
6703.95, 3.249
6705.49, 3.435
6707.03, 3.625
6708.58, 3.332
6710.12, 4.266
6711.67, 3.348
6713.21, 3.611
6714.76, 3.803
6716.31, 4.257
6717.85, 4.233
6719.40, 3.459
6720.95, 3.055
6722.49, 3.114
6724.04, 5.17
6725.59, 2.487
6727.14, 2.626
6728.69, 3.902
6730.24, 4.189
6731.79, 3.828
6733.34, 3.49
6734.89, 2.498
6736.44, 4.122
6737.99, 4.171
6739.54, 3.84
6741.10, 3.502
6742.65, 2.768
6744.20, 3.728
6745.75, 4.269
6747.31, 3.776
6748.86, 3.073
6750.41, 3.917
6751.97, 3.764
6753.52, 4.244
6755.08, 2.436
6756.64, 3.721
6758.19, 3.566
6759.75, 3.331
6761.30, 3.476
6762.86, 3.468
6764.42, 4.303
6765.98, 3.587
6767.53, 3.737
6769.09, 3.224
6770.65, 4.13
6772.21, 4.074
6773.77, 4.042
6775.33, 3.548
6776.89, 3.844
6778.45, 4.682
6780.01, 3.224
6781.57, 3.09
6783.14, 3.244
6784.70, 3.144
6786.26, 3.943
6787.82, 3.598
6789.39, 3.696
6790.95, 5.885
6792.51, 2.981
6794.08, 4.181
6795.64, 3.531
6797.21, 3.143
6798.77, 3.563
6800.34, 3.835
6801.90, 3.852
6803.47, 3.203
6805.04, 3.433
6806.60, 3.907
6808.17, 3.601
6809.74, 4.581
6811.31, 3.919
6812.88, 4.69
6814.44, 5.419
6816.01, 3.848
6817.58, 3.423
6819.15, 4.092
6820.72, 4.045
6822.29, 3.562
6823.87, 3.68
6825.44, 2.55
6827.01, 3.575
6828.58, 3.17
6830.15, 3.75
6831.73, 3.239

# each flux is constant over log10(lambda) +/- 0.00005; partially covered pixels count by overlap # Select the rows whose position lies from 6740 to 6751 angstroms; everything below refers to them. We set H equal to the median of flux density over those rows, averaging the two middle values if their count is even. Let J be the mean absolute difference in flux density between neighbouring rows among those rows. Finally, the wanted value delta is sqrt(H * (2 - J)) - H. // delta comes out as -1.54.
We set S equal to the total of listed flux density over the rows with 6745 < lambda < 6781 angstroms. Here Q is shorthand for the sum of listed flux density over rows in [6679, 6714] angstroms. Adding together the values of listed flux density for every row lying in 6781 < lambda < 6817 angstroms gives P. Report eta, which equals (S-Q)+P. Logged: 92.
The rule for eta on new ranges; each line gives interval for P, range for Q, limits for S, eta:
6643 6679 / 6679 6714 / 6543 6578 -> 86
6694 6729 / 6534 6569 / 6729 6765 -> 74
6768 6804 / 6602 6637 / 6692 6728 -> 80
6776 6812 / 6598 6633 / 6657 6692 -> 80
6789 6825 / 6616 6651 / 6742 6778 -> 87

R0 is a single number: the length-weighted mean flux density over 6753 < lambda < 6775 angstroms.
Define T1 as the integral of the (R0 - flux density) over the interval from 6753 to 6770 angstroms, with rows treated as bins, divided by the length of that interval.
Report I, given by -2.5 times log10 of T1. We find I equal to 2.40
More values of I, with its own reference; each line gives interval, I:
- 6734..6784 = 4.20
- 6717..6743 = 2.66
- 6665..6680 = 1.51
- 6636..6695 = 2.61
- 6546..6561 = 2.25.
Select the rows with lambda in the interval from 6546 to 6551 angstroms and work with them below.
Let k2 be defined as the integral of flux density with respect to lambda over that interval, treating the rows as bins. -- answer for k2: 18.2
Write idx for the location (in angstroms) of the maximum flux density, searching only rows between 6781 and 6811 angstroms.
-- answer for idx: 6790.95 angstroms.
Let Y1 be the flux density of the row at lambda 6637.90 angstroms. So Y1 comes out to 3.815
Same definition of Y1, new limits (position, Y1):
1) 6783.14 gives 3.244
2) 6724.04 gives 5.17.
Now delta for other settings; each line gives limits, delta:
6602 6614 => -1.29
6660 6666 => -1.20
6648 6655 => -1.13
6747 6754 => -1.43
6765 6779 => -1.37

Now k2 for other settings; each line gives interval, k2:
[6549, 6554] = 17.0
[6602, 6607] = 18.5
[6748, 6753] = 18.1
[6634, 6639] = 19.9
